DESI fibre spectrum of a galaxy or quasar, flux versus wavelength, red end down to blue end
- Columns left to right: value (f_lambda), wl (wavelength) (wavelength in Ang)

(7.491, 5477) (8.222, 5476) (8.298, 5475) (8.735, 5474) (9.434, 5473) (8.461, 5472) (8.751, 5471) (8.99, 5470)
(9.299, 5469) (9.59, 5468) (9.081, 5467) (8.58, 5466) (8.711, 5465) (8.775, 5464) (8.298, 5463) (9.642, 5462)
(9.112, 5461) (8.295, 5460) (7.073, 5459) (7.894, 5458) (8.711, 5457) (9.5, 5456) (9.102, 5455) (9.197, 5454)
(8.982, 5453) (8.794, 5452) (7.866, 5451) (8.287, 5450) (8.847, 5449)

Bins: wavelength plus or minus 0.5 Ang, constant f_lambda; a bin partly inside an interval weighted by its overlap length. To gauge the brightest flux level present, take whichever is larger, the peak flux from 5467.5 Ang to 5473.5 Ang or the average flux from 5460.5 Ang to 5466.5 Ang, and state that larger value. 9.59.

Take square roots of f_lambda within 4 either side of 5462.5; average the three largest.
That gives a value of 3.03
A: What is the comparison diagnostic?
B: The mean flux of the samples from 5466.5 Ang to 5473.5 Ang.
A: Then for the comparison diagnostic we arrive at 9.09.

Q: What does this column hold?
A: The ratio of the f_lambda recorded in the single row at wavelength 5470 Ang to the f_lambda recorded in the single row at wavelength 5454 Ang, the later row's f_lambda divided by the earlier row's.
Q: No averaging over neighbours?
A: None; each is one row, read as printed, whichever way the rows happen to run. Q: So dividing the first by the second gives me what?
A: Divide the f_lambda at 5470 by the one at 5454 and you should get 0.98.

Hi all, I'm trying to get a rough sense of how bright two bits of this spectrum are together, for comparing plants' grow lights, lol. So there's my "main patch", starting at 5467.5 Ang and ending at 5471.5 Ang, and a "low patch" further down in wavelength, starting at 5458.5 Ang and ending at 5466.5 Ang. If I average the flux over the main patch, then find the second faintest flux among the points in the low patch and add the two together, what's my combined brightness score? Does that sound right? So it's 17.5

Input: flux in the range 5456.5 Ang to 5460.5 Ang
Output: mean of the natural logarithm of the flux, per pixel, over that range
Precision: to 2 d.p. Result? 2.08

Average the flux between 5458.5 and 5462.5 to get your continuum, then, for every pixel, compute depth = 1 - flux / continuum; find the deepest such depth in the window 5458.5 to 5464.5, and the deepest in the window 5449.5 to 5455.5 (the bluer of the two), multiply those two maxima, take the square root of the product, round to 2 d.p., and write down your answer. 0.12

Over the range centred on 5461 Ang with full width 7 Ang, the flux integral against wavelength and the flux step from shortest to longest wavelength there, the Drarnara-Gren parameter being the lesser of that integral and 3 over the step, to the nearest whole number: 3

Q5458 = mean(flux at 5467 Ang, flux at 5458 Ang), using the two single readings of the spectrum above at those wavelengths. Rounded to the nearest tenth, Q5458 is 8.5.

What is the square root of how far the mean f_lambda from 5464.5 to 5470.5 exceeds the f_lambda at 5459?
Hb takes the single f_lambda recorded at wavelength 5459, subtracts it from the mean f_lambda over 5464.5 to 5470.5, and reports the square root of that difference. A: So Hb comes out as 1.4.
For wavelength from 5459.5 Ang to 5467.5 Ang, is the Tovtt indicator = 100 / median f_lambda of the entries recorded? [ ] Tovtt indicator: 11.4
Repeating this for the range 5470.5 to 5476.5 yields 11.6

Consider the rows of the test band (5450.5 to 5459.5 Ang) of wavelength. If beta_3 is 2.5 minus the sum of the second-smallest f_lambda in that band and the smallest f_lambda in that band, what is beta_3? -12.4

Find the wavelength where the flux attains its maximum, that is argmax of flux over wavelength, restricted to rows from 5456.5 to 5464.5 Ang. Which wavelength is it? 5462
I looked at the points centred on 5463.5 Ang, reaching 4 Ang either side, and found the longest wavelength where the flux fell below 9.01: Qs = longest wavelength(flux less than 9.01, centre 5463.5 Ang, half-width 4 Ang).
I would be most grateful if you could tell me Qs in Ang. 5466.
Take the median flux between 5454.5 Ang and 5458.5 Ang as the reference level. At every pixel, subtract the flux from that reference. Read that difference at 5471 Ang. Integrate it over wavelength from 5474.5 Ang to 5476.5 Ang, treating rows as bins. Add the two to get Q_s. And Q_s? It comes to 1.4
